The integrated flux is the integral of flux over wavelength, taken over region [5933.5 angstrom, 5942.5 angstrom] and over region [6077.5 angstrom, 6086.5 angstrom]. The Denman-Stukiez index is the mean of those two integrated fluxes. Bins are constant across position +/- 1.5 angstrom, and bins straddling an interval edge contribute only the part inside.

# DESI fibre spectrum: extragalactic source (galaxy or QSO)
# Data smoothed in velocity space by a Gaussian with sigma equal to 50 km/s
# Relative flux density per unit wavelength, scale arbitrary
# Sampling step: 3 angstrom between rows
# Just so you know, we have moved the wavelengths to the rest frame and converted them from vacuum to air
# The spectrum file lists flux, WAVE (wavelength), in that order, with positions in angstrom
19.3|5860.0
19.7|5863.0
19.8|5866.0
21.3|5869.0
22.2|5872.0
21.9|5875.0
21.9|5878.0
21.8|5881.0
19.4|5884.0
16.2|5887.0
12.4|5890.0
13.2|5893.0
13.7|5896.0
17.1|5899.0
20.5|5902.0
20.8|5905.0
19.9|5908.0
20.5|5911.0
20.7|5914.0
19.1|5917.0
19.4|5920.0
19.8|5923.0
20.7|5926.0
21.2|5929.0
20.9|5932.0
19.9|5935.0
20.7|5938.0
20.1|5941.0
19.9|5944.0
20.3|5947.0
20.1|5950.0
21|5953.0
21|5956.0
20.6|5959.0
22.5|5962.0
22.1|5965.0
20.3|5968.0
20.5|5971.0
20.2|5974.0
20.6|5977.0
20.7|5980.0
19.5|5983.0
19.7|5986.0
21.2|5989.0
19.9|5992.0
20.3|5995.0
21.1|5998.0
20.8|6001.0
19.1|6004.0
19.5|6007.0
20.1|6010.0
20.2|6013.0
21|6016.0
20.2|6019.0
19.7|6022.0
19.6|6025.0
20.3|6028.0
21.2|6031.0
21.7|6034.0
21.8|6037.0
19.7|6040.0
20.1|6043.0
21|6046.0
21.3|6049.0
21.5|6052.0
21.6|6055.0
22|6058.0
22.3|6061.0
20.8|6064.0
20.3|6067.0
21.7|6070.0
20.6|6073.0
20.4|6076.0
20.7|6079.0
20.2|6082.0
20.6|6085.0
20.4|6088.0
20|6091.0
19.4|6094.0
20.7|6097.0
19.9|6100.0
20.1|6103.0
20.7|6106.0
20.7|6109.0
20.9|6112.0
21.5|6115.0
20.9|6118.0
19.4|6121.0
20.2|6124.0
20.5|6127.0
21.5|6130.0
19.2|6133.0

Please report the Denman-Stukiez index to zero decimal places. 183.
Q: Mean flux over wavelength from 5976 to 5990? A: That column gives 20.3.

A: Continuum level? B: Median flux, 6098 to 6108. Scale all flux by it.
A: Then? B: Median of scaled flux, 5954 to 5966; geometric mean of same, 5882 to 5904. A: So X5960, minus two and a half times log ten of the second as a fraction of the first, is 0.34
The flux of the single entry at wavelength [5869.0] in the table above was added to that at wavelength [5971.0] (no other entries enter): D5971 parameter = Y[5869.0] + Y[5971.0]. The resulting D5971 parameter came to 41.8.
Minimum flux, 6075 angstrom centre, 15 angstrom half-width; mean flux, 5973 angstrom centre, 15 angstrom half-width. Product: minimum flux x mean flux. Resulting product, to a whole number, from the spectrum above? 418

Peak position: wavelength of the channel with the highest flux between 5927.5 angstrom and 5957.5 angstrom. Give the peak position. 5929.0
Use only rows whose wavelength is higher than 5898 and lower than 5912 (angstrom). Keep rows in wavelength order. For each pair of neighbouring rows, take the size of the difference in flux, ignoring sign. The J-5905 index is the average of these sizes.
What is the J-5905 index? 1.30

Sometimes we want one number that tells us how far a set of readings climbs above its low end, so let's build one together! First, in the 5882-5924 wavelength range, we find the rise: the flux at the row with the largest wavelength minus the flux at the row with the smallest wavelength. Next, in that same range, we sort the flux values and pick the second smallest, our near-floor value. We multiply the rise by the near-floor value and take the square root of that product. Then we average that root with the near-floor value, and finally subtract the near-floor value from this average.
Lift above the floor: -5.5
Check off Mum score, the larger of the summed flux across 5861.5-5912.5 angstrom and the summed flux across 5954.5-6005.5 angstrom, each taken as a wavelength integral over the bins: 1050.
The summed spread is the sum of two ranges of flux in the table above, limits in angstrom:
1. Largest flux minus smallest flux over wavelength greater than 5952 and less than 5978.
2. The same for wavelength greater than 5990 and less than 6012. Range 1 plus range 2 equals 4.3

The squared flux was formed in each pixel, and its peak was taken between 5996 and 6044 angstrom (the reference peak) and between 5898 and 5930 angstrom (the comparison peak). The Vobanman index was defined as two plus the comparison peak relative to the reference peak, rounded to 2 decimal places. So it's 2.95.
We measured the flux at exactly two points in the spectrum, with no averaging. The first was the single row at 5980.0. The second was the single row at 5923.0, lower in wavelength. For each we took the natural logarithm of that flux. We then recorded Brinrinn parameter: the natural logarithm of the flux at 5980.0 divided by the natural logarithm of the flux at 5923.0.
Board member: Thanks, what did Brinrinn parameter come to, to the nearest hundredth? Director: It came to 1.01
